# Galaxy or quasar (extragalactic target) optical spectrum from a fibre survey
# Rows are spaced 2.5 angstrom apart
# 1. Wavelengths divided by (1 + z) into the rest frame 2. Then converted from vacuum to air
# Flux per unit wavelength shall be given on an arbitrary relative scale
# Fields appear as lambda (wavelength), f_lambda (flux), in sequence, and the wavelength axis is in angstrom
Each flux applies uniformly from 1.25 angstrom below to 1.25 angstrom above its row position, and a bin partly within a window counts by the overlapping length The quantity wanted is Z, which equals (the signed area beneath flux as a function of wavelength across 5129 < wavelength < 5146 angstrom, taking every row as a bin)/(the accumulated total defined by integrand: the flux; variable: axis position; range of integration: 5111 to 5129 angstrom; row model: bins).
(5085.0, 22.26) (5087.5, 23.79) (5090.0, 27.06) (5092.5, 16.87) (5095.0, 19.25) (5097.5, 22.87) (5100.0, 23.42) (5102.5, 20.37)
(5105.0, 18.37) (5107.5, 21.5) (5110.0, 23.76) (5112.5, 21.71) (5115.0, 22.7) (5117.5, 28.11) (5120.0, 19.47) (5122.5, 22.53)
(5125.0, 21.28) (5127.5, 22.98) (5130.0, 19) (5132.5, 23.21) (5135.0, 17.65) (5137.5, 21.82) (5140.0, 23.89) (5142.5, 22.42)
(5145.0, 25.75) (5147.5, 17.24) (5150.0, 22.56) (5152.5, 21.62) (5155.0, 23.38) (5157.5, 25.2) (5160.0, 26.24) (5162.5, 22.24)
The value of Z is 0.92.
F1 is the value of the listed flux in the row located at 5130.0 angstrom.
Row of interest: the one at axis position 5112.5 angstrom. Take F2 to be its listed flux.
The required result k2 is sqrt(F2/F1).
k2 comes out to 1.07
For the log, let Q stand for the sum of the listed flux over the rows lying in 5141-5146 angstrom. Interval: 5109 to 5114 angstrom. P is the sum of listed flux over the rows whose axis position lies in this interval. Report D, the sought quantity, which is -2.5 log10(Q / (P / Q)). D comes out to -4.27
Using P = 45.5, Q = 48.2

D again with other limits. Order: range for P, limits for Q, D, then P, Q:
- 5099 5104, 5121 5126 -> -4.10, 43.8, 43.8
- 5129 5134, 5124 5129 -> -4.17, 42.2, 44.3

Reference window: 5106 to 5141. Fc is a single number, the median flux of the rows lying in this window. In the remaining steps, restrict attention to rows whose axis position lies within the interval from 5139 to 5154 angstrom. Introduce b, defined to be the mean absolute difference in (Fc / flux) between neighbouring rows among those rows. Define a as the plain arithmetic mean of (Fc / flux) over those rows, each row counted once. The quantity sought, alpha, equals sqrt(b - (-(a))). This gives 1.10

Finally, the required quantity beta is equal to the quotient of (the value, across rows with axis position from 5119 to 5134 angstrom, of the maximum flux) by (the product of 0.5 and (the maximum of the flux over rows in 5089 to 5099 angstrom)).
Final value 1.7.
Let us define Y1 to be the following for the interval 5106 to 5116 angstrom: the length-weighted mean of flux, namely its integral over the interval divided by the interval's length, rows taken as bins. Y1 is 22.3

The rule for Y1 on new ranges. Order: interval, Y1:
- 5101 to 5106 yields 19.6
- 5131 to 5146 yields 22.3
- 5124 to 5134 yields 21.5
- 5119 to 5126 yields 21.1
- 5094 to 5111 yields 21.4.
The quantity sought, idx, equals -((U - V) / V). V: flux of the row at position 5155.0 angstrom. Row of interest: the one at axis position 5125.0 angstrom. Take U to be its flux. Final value 0.09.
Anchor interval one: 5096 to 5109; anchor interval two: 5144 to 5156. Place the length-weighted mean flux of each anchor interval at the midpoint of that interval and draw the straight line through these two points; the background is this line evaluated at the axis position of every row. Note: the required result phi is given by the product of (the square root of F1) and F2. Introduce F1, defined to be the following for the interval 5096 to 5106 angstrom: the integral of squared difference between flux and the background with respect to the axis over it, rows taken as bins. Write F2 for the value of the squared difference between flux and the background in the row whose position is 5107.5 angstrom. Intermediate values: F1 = 41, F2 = 0.0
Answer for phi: 0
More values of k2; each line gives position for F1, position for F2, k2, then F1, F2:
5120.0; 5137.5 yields 1.06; 19.47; 21.82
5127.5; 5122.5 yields 0.99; 22.98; 22.53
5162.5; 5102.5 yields 0.96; 22.24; 20.37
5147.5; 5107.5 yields 1.12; 17.24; 21.5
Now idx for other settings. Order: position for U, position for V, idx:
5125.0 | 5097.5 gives 0.07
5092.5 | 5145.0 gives 0.34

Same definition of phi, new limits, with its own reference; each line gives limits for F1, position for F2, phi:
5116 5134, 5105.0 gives 110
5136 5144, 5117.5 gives 188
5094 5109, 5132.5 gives 15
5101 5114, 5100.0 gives 29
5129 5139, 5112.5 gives 1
